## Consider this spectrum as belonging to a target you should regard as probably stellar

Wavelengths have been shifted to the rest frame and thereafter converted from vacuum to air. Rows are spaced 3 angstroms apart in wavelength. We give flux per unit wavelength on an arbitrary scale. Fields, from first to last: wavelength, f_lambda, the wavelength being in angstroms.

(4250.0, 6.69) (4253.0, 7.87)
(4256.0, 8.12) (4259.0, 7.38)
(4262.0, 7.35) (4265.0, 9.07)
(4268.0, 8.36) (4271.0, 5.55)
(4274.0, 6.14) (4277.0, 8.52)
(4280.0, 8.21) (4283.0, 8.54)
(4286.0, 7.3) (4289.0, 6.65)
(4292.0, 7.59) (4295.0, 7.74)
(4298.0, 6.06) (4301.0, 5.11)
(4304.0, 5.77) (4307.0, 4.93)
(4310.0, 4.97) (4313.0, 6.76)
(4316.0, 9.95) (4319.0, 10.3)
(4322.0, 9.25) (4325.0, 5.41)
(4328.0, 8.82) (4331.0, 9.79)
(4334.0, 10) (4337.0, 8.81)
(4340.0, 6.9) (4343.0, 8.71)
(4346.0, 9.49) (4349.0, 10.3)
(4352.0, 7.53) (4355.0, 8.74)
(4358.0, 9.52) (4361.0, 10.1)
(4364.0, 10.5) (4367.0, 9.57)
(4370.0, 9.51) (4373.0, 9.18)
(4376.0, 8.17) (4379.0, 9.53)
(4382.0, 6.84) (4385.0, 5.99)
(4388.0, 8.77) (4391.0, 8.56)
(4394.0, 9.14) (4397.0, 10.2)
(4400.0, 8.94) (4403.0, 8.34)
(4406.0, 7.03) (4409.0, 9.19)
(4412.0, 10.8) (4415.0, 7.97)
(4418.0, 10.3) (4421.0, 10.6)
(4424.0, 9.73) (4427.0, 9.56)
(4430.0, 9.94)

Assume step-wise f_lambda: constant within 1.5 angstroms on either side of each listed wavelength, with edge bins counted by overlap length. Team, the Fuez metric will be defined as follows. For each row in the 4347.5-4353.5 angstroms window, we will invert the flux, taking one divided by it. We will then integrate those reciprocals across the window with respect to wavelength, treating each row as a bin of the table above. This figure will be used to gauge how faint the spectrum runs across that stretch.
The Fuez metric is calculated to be 0.69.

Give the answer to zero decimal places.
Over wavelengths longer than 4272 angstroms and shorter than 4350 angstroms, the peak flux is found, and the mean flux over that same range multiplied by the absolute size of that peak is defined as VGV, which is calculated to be 80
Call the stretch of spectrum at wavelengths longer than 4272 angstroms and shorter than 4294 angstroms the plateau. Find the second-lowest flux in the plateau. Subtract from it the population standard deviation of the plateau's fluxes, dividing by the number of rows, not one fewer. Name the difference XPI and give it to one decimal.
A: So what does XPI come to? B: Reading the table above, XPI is 5.8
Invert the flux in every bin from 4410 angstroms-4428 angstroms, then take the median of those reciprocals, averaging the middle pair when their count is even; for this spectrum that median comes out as 0.100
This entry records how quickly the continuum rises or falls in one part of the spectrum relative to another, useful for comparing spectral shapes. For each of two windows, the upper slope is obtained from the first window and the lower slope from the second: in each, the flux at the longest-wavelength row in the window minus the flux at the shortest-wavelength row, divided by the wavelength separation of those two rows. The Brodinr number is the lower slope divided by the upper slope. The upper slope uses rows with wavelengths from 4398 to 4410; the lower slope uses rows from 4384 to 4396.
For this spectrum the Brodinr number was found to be 13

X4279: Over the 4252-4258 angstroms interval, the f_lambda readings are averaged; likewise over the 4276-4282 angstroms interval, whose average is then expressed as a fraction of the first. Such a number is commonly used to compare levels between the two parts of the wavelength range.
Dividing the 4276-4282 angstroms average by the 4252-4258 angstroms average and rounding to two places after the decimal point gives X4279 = 1.05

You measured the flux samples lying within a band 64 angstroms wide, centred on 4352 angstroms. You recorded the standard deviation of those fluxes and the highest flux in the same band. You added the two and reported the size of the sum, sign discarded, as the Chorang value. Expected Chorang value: 11.8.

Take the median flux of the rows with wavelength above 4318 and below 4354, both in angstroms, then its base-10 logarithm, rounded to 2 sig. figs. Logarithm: 0.96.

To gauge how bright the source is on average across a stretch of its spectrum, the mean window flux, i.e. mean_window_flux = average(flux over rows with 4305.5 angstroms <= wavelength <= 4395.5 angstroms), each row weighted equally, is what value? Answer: 8.5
